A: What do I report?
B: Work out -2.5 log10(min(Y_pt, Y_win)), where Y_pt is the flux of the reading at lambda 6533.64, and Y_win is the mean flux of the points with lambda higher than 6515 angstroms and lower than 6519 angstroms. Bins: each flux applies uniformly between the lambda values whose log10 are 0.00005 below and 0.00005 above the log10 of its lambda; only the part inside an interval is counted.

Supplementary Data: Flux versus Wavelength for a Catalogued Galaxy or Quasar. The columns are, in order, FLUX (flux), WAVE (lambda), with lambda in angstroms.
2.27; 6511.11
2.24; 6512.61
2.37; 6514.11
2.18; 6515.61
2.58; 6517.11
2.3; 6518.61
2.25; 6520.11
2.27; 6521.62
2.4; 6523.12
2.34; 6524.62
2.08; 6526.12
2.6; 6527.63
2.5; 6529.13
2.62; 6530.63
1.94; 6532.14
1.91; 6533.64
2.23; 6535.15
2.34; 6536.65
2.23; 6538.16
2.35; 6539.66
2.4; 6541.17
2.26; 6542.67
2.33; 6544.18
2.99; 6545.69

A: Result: -0.70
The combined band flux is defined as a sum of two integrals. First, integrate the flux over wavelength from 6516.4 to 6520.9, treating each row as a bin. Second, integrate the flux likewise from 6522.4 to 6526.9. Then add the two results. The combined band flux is 20.9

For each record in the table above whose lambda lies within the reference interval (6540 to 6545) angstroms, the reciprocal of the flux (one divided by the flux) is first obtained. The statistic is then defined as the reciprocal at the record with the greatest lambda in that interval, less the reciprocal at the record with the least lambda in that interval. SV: 0.013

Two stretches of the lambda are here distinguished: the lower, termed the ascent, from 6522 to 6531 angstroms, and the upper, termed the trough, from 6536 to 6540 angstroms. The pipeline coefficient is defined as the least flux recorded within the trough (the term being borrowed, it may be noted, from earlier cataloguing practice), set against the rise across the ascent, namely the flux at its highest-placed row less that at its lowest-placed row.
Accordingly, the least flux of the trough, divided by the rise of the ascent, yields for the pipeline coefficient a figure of 10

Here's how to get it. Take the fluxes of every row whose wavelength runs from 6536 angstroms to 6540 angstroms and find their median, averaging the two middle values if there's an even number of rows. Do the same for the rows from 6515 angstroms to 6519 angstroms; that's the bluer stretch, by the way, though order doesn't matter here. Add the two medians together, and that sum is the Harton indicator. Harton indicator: 4.64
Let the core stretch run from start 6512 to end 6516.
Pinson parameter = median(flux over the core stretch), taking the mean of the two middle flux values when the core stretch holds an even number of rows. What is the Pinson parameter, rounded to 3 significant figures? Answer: 2.24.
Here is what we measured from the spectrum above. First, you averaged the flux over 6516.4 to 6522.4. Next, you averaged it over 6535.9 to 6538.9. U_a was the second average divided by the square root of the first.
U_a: 1.49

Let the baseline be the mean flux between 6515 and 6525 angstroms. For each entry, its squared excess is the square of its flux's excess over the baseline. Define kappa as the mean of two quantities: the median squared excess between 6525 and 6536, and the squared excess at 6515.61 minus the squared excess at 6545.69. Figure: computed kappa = -0.169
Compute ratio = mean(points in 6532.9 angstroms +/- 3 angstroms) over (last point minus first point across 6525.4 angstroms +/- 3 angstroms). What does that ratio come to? 11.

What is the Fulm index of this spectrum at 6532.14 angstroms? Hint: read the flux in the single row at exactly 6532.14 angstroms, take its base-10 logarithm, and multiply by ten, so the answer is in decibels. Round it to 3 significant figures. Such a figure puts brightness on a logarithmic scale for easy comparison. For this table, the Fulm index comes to 2.88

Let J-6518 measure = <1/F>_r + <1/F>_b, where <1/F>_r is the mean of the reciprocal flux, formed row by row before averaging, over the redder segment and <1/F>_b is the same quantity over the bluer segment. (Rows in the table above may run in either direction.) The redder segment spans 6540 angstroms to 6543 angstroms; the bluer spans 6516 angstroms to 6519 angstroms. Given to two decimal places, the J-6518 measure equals 0.84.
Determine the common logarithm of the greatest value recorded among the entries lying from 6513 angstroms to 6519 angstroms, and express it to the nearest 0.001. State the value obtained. 0.412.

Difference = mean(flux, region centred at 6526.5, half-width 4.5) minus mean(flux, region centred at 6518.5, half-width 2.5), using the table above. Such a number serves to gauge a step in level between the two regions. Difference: 0.05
